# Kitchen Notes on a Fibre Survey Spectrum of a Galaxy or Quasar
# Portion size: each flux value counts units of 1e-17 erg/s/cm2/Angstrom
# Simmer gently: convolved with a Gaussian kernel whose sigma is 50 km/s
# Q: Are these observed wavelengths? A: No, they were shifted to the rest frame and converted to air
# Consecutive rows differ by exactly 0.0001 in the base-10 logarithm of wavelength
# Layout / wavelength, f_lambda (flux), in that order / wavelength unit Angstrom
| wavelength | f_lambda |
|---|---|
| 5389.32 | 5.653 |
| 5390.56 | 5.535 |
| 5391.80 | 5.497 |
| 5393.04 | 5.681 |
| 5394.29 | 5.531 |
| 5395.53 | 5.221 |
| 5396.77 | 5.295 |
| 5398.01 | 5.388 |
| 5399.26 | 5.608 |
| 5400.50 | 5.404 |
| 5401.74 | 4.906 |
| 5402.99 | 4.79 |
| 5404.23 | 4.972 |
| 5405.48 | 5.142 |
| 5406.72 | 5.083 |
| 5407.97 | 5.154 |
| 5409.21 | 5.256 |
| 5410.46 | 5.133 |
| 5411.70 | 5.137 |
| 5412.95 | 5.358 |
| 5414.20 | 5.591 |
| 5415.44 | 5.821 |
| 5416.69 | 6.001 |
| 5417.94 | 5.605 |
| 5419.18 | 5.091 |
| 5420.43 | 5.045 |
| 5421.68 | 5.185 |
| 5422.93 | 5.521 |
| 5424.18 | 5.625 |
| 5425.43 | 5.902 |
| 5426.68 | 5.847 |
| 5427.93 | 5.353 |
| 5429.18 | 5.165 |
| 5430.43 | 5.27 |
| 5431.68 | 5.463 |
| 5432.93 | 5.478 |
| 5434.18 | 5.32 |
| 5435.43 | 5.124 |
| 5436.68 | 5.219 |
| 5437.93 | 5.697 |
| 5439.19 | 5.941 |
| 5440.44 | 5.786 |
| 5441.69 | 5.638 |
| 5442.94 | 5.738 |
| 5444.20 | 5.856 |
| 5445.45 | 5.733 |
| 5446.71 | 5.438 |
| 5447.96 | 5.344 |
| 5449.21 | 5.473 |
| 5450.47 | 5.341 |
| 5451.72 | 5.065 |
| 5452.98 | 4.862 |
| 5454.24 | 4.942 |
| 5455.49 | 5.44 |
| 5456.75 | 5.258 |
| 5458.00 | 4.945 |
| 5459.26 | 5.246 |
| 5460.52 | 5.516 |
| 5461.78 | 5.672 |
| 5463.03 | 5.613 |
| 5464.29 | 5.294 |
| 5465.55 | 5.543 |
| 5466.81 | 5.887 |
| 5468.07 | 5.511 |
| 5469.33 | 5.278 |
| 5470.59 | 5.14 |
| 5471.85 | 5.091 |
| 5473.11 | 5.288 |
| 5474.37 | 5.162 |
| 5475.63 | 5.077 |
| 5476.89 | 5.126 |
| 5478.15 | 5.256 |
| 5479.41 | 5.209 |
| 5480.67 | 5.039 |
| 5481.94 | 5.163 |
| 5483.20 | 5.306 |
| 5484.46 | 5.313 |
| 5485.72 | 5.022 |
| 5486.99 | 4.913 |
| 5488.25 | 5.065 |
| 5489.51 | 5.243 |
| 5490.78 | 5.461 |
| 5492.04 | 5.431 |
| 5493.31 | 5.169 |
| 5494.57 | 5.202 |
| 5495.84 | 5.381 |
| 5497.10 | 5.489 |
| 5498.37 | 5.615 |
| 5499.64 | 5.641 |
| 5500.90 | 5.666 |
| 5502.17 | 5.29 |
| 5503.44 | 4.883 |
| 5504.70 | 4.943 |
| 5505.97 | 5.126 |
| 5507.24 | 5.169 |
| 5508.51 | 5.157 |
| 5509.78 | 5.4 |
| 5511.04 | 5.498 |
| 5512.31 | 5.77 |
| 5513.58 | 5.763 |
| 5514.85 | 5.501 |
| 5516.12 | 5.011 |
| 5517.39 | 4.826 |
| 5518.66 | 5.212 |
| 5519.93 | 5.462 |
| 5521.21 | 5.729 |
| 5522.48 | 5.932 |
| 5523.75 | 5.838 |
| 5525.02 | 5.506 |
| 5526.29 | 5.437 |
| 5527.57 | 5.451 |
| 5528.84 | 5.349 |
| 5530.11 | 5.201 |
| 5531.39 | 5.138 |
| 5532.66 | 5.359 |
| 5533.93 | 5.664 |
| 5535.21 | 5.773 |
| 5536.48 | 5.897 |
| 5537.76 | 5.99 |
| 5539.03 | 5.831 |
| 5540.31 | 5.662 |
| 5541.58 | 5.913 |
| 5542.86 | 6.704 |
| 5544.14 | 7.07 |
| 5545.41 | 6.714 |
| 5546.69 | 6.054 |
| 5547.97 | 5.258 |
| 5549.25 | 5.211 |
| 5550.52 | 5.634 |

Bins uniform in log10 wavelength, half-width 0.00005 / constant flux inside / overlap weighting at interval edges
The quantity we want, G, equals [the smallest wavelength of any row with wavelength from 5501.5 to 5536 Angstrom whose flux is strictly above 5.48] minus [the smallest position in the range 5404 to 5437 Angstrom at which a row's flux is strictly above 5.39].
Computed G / 96.8 Angstrom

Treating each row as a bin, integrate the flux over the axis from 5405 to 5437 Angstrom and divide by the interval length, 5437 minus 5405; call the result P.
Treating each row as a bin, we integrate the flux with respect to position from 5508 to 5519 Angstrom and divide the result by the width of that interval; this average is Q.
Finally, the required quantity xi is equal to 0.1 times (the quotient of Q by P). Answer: 0.100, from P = 5.38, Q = 5.36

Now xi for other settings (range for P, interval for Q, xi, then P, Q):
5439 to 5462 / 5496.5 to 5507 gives 0.098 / 5.42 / 5.32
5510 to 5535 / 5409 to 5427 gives 0.100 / 5.46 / 5.47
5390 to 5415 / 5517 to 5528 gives 0.104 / 5.29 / 5.50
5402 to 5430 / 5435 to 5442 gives 0.104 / 5.35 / 5.58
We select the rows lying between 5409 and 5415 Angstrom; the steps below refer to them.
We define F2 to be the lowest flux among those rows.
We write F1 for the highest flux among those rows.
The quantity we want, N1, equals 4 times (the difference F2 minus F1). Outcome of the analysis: -1.8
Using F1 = 5.591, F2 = 5.133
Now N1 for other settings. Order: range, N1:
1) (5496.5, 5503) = -1.5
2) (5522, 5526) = -1.7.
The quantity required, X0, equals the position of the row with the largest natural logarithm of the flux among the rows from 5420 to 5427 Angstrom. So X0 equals 5425.43 Angstrom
